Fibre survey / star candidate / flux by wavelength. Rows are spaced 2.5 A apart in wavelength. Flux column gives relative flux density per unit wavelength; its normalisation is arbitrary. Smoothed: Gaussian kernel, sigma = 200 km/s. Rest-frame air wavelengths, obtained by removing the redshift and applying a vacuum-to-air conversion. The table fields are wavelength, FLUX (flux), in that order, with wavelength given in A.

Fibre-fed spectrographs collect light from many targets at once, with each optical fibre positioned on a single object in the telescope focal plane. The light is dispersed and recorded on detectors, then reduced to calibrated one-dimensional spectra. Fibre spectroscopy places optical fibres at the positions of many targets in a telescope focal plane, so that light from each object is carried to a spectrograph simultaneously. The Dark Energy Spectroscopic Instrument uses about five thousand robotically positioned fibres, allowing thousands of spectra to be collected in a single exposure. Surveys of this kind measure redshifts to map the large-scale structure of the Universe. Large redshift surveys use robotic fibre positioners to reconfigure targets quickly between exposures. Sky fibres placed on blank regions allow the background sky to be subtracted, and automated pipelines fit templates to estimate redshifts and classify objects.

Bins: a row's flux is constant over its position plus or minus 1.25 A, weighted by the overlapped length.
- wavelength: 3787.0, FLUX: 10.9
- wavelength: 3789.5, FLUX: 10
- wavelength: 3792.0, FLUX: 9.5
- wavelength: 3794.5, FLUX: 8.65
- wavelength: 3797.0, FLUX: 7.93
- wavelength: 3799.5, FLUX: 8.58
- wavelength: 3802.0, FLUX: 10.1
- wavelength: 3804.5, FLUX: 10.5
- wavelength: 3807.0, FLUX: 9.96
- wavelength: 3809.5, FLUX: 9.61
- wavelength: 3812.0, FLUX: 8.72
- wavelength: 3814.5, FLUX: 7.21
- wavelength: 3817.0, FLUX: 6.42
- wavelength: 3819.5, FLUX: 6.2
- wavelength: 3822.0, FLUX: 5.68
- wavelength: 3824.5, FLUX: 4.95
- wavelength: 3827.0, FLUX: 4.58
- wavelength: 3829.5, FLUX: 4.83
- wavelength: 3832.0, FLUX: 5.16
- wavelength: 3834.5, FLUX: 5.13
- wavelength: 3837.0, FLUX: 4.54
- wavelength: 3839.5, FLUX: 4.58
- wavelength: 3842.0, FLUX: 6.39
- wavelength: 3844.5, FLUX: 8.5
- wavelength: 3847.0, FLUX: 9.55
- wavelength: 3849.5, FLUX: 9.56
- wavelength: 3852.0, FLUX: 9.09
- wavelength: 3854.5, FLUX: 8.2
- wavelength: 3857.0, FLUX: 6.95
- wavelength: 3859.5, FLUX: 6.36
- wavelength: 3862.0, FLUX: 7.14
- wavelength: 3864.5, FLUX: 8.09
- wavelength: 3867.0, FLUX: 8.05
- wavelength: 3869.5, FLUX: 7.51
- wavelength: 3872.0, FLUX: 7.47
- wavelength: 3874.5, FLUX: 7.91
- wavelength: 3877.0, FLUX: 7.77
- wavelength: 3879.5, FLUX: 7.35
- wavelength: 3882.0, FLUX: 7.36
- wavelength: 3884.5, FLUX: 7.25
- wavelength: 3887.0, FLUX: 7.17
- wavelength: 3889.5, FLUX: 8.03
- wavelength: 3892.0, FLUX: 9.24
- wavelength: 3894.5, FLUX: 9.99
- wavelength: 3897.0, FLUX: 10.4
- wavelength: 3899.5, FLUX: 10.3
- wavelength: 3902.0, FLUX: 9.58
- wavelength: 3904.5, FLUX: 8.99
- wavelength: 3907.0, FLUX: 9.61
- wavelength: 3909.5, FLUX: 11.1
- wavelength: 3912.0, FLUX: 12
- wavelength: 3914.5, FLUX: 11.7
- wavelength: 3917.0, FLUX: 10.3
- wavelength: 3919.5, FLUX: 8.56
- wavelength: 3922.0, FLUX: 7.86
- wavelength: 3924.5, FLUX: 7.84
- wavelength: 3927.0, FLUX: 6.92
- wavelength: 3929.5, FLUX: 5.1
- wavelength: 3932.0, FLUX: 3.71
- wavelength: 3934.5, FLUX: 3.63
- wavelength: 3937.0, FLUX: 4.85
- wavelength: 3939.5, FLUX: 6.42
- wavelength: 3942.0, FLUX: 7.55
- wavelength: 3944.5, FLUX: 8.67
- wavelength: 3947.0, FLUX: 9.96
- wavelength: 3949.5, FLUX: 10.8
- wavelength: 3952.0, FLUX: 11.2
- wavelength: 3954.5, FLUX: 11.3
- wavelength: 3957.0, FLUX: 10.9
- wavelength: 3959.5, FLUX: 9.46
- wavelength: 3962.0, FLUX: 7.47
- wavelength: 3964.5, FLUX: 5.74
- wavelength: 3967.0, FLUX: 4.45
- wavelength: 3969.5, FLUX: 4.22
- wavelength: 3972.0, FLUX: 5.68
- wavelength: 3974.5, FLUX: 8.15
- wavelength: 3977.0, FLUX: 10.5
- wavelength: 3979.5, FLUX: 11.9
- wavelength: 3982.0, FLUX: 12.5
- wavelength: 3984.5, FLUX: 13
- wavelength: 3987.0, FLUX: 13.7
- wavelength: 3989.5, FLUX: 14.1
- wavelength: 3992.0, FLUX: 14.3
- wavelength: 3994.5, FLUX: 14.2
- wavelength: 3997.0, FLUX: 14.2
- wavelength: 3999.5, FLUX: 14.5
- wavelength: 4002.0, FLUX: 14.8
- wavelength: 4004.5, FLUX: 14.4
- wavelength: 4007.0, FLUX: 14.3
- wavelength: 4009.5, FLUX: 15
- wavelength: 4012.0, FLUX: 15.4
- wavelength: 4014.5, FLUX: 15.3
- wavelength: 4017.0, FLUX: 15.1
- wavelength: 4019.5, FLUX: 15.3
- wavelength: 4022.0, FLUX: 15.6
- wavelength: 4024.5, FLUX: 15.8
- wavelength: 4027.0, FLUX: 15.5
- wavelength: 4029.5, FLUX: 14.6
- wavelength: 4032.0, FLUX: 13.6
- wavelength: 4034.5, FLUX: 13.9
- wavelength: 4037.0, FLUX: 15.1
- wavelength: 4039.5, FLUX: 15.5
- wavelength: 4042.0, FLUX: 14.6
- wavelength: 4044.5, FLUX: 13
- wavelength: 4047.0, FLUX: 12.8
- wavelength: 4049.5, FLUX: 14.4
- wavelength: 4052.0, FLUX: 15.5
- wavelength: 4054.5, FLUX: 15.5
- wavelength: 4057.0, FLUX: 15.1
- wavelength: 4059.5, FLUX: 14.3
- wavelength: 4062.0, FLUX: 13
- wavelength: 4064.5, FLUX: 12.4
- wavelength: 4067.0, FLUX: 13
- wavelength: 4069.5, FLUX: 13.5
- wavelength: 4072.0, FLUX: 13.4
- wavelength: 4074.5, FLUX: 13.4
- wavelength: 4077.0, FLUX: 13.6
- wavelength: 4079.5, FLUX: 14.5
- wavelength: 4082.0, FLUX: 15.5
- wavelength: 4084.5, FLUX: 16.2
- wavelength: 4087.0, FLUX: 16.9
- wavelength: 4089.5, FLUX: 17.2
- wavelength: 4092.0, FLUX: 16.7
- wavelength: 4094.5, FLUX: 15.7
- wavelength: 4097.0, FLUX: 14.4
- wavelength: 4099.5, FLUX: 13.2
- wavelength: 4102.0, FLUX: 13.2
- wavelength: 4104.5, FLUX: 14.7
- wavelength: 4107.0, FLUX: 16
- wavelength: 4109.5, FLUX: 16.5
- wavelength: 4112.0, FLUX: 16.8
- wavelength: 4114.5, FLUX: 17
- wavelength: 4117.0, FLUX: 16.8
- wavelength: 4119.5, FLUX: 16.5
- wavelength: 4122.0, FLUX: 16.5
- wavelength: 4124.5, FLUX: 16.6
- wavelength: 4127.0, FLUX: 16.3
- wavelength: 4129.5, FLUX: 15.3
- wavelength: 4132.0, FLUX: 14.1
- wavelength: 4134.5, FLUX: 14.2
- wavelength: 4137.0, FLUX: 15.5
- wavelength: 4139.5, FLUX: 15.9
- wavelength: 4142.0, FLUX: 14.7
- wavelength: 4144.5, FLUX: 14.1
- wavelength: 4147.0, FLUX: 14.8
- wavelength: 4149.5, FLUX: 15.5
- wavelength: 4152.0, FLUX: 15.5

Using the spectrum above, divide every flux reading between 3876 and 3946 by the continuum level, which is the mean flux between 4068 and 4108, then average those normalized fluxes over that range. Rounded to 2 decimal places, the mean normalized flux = 0.55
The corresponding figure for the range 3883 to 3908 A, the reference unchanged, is 0.61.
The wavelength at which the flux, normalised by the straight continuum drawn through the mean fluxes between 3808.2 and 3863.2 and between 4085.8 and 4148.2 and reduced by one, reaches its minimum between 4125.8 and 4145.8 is 4144.5 A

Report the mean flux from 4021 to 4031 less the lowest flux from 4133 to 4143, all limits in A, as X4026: 1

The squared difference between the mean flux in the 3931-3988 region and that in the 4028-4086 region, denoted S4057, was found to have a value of 32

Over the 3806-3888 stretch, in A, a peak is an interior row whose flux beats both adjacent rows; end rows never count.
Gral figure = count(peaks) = 5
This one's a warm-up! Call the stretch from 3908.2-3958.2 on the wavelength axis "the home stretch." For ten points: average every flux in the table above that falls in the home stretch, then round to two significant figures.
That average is 8.5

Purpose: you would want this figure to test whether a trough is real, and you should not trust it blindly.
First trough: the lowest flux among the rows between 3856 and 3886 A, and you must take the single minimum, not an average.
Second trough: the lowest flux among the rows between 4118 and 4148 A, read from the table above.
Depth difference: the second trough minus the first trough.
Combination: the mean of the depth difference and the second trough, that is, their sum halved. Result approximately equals 11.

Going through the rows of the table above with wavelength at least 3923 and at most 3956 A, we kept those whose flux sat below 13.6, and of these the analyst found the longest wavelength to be 3954.5 A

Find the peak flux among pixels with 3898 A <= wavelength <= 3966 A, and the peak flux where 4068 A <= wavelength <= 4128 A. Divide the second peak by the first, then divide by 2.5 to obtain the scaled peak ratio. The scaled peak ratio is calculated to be 0.57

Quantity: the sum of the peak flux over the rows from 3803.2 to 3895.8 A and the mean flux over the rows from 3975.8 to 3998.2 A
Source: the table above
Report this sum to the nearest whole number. 24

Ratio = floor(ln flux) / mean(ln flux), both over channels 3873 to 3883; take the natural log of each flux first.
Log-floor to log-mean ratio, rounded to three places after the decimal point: 0.984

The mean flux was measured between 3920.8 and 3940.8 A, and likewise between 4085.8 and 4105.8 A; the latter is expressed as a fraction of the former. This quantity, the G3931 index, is 2.63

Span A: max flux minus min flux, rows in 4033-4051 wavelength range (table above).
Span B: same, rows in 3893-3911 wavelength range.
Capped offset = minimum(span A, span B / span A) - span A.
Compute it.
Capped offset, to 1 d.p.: -1.9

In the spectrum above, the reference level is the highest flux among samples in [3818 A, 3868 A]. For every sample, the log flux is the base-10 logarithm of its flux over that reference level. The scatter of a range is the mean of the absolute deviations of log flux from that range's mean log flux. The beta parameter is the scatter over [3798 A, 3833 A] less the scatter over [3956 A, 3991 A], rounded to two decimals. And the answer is -0.04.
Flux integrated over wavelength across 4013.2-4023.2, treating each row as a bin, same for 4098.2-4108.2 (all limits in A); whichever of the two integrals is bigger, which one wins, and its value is 153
